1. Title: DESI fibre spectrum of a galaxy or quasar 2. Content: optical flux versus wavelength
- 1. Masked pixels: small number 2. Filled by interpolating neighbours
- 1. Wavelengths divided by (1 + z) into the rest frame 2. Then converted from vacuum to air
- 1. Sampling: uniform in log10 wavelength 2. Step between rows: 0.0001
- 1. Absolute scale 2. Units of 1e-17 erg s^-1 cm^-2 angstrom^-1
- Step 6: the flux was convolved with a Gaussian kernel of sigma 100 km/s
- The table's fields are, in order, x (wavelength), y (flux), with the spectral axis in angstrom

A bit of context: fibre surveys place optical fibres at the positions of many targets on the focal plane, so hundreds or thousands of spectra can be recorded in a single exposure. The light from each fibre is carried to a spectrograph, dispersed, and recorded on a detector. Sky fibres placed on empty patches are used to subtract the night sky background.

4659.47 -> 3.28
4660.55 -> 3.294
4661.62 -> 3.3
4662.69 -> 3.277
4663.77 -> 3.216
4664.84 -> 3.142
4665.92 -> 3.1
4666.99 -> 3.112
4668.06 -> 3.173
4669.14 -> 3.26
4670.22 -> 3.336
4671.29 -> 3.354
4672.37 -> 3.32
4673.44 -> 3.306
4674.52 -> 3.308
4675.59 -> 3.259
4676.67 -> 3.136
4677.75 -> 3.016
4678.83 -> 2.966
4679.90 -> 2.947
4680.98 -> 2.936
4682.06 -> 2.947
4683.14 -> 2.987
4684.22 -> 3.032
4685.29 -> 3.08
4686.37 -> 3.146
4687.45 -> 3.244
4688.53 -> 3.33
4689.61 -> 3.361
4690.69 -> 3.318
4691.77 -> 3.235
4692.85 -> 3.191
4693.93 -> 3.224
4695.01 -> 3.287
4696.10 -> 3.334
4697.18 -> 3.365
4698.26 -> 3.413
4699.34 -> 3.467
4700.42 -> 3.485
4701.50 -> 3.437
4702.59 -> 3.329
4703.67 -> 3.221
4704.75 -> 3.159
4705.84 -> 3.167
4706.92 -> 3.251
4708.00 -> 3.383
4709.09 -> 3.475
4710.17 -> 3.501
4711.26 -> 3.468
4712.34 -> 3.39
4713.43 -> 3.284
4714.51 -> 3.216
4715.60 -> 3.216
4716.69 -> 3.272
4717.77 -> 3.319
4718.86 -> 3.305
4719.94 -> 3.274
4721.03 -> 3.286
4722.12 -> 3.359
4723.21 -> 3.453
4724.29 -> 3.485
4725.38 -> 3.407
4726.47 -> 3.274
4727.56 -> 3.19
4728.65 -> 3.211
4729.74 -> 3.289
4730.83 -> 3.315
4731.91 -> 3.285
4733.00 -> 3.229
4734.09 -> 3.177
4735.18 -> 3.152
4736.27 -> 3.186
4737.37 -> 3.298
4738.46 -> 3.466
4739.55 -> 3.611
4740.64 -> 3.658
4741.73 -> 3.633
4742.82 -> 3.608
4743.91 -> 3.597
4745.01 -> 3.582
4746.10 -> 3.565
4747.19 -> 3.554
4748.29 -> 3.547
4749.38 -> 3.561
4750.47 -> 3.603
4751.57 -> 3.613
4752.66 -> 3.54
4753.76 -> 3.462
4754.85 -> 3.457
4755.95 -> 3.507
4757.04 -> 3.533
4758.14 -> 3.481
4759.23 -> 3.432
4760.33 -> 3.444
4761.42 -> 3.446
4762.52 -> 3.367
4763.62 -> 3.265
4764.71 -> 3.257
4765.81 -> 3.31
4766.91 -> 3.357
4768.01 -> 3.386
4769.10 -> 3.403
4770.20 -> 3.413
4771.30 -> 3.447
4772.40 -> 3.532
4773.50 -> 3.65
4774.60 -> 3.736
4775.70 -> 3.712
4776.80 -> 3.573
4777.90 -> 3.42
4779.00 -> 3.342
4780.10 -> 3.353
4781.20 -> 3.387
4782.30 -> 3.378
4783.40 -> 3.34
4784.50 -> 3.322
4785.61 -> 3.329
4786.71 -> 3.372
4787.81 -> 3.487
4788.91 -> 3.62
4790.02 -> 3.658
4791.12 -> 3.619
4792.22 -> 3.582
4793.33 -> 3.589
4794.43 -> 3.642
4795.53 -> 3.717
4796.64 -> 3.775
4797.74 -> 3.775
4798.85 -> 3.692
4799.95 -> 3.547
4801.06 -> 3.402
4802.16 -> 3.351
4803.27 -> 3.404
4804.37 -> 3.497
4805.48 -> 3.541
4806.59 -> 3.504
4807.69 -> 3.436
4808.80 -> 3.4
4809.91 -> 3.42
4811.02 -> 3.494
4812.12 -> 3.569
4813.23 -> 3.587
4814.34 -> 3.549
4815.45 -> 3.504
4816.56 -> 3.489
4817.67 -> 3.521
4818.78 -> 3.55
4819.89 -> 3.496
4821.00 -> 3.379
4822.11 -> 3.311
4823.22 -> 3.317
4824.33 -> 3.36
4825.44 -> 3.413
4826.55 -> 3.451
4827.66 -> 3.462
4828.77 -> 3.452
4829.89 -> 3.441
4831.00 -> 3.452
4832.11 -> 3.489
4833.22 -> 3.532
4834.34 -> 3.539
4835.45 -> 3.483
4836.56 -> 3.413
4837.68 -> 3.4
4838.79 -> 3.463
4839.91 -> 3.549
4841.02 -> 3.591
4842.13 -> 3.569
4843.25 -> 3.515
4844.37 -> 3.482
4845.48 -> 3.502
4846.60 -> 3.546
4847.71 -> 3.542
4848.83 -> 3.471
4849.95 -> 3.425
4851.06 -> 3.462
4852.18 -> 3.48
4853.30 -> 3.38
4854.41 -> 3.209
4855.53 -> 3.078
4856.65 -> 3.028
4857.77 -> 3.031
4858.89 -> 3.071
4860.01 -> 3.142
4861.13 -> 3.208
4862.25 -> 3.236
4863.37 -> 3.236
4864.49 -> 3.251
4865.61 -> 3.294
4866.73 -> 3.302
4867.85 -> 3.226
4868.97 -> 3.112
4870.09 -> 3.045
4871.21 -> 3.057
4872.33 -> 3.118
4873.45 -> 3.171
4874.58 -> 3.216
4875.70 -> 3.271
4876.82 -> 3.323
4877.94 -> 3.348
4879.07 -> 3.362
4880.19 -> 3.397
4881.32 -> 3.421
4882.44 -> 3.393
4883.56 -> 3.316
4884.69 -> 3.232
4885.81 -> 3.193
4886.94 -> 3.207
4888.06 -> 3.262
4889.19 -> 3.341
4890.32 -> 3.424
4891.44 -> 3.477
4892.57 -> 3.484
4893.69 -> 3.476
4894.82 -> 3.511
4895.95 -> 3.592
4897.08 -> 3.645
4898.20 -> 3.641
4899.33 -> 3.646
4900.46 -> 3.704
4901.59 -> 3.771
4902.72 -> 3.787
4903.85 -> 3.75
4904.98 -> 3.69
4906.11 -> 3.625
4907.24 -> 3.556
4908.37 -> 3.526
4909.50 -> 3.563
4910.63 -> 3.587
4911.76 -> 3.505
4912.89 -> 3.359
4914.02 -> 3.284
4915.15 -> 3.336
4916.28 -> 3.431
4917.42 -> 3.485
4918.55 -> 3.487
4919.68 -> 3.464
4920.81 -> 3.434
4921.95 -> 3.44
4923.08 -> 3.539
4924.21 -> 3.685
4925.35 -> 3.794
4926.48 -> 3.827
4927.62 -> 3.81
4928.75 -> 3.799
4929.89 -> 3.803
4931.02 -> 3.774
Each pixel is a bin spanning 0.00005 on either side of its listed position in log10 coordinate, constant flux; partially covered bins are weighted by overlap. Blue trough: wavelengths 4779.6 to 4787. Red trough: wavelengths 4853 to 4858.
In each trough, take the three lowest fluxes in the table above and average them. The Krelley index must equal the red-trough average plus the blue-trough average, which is 6.38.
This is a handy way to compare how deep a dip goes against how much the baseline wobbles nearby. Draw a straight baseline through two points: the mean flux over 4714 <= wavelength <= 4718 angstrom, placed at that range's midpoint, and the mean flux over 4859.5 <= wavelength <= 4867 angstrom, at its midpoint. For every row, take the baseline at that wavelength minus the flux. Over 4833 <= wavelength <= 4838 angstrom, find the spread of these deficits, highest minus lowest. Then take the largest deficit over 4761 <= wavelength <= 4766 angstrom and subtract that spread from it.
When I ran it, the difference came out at -0.15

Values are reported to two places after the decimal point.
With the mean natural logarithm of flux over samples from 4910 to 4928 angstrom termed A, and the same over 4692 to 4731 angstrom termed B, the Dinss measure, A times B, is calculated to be 1.51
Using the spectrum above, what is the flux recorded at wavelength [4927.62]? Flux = 3.81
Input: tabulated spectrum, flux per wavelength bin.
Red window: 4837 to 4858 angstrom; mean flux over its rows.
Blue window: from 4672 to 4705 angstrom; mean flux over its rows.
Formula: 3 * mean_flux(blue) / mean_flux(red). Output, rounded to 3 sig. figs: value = 2.83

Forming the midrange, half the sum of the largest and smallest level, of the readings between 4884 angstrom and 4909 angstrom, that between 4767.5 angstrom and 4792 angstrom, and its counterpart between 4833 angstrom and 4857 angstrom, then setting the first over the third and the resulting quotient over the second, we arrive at 0.299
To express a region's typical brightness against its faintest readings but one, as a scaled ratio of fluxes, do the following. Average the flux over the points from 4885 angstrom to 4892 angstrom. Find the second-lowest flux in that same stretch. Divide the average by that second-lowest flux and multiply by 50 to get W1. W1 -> 51.7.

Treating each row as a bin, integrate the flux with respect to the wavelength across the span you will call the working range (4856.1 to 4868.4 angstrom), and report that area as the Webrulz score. 39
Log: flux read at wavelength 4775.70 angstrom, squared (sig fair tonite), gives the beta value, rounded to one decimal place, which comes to 13.8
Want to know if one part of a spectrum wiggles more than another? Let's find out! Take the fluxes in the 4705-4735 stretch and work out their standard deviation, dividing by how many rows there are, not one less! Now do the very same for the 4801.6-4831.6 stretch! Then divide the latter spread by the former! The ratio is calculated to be 0.75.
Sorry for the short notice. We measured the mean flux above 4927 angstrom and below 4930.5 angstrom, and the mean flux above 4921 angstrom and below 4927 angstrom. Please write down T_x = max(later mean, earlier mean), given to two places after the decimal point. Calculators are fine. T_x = 3.80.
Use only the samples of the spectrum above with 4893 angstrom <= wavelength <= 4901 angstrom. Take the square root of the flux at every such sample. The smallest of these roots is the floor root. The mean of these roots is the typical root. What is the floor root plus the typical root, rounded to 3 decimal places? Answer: 3.762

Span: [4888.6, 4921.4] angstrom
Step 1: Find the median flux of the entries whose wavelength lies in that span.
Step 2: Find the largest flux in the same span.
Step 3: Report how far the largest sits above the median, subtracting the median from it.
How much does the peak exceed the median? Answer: 0.28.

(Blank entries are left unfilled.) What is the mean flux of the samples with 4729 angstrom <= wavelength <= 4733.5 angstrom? 3.28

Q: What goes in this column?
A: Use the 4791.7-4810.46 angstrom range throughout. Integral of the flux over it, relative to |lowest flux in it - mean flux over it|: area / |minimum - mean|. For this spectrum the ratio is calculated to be 343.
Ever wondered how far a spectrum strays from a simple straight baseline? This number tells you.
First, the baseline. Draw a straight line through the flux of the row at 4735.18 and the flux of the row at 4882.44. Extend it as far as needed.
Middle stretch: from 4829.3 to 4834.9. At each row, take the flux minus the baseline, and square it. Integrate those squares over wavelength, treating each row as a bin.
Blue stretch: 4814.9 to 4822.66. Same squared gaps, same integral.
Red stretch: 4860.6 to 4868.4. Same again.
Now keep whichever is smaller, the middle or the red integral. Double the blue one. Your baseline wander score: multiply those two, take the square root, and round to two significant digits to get 0.25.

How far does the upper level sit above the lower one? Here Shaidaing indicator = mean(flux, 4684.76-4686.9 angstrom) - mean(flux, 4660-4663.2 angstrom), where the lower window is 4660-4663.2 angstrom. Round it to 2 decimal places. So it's -0.18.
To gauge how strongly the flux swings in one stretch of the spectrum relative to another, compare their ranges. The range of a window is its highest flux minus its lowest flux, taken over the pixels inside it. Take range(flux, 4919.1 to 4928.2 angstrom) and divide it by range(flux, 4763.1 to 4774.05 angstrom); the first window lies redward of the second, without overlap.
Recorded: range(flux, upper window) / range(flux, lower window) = 1.0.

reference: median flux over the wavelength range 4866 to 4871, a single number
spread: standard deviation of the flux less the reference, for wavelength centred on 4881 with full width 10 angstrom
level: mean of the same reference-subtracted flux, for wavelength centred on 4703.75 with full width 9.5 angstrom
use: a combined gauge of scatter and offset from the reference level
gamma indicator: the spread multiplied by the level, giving 0.011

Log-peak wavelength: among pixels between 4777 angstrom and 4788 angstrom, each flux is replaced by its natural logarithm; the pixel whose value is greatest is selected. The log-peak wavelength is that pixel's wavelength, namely 4787.81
